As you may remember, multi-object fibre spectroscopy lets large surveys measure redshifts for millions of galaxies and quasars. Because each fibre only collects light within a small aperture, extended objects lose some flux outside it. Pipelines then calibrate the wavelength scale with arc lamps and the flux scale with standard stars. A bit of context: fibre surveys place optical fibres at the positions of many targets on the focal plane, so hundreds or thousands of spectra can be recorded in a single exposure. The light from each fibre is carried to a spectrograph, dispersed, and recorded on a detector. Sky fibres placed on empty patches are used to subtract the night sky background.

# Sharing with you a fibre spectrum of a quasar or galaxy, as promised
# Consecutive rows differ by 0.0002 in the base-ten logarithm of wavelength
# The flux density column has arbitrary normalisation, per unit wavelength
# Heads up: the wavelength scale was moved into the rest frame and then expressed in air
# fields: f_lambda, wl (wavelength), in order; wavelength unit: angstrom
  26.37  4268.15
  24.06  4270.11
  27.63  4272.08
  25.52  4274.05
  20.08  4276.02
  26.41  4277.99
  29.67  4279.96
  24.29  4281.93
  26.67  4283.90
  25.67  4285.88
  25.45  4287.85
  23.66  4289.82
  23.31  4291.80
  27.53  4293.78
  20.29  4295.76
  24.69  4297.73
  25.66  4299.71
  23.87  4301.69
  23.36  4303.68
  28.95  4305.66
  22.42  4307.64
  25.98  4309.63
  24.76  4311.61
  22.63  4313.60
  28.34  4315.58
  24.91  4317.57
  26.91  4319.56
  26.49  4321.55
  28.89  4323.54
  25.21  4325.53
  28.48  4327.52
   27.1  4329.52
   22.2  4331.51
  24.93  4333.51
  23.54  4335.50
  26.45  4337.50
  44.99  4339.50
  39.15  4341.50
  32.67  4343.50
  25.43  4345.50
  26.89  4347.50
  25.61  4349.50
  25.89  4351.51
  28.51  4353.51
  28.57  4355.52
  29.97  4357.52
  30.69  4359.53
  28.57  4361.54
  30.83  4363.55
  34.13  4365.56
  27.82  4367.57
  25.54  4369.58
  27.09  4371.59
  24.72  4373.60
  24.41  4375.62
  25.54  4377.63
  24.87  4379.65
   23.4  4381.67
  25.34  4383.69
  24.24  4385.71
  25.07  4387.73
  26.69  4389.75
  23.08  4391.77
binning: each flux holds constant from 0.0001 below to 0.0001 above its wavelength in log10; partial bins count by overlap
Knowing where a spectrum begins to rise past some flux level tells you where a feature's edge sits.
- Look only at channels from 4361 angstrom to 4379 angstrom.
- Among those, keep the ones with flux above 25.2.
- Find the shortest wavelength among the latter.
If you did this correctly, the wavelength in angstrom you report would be 4361.54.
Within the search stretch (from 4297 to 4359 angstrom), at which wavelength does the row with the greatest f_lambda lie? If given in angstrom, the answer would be 4339.50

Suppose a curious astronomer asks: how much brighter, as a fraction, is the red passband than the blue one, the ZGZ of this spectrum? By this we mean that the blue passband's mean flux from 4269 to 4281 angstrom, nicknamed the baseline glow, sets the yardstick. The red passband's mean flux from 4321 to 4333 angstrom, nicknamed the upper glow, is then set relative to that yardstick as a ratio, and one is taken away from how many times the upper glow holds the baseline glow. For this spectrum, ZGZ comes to 0.03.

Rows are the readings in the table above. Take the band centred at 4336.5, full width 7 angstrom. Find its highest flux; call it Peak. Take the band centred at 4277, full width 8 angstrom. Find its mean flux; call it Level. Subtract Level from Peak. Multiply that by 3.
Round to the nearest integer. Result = 59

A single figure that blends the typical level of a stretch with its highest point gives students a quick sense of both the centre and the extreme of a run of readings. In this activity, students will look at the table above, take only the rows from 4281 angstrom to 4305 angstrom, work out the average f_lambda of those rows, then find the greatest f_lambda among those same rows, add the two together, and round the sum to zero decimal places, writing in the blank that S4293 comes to 52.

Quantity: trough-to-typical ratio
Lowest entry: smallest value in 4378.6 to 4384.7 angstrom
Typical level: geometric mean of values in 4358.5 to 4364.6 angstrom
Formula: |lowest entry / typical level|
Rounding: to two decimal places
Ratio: 0.78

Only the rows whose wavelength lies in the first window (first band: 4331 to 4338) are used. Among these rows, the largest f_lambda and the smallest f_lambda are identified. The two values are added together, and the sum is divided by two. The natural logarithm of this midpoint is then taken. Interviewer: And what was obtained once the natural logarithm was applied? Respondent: 3.19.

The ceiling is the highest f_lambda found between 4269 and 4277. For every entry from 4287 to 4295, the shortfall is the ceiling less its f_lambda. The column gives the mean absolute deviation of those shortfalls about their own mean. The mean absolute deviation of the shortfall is 1.50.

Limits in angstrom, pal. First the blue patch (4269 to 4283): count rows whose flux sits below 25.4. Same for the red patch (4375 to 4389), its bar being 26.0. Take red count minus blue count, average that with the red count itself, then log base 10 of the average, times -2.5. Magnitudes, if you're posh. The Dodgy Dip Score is -1.85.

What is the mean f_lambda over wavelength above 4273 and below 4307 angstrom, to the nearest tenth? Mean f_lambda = 25.0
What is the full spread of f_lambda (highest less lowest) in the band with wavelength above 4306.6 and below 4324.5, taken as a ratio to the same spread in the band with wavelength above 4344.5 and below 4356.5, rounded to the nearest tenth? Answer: 2.1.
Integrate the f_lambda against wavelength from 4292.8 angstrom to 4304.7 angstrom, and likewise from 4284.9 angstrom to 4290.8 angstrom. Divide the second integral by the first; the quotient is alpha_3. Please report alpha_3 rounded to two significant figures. 0.51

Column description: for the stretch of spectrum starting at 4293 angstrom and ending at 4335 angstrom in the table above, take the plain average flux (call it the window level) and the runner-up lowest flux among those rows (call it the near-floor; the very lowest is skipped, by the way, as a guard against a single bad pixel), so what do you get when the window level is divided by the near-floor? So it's 1.14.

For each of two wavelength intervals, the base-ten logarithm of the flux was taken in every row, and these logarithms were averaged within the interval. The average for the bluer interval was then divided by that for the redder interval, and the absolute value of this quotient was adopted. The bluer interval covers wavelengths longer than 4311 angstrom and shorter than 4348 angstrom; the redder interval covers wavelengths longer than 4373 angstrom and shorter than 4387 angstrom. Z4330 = 1.03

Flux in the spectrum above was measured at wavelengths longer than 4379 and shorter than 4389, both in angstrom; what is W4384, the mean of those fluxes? 24.6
